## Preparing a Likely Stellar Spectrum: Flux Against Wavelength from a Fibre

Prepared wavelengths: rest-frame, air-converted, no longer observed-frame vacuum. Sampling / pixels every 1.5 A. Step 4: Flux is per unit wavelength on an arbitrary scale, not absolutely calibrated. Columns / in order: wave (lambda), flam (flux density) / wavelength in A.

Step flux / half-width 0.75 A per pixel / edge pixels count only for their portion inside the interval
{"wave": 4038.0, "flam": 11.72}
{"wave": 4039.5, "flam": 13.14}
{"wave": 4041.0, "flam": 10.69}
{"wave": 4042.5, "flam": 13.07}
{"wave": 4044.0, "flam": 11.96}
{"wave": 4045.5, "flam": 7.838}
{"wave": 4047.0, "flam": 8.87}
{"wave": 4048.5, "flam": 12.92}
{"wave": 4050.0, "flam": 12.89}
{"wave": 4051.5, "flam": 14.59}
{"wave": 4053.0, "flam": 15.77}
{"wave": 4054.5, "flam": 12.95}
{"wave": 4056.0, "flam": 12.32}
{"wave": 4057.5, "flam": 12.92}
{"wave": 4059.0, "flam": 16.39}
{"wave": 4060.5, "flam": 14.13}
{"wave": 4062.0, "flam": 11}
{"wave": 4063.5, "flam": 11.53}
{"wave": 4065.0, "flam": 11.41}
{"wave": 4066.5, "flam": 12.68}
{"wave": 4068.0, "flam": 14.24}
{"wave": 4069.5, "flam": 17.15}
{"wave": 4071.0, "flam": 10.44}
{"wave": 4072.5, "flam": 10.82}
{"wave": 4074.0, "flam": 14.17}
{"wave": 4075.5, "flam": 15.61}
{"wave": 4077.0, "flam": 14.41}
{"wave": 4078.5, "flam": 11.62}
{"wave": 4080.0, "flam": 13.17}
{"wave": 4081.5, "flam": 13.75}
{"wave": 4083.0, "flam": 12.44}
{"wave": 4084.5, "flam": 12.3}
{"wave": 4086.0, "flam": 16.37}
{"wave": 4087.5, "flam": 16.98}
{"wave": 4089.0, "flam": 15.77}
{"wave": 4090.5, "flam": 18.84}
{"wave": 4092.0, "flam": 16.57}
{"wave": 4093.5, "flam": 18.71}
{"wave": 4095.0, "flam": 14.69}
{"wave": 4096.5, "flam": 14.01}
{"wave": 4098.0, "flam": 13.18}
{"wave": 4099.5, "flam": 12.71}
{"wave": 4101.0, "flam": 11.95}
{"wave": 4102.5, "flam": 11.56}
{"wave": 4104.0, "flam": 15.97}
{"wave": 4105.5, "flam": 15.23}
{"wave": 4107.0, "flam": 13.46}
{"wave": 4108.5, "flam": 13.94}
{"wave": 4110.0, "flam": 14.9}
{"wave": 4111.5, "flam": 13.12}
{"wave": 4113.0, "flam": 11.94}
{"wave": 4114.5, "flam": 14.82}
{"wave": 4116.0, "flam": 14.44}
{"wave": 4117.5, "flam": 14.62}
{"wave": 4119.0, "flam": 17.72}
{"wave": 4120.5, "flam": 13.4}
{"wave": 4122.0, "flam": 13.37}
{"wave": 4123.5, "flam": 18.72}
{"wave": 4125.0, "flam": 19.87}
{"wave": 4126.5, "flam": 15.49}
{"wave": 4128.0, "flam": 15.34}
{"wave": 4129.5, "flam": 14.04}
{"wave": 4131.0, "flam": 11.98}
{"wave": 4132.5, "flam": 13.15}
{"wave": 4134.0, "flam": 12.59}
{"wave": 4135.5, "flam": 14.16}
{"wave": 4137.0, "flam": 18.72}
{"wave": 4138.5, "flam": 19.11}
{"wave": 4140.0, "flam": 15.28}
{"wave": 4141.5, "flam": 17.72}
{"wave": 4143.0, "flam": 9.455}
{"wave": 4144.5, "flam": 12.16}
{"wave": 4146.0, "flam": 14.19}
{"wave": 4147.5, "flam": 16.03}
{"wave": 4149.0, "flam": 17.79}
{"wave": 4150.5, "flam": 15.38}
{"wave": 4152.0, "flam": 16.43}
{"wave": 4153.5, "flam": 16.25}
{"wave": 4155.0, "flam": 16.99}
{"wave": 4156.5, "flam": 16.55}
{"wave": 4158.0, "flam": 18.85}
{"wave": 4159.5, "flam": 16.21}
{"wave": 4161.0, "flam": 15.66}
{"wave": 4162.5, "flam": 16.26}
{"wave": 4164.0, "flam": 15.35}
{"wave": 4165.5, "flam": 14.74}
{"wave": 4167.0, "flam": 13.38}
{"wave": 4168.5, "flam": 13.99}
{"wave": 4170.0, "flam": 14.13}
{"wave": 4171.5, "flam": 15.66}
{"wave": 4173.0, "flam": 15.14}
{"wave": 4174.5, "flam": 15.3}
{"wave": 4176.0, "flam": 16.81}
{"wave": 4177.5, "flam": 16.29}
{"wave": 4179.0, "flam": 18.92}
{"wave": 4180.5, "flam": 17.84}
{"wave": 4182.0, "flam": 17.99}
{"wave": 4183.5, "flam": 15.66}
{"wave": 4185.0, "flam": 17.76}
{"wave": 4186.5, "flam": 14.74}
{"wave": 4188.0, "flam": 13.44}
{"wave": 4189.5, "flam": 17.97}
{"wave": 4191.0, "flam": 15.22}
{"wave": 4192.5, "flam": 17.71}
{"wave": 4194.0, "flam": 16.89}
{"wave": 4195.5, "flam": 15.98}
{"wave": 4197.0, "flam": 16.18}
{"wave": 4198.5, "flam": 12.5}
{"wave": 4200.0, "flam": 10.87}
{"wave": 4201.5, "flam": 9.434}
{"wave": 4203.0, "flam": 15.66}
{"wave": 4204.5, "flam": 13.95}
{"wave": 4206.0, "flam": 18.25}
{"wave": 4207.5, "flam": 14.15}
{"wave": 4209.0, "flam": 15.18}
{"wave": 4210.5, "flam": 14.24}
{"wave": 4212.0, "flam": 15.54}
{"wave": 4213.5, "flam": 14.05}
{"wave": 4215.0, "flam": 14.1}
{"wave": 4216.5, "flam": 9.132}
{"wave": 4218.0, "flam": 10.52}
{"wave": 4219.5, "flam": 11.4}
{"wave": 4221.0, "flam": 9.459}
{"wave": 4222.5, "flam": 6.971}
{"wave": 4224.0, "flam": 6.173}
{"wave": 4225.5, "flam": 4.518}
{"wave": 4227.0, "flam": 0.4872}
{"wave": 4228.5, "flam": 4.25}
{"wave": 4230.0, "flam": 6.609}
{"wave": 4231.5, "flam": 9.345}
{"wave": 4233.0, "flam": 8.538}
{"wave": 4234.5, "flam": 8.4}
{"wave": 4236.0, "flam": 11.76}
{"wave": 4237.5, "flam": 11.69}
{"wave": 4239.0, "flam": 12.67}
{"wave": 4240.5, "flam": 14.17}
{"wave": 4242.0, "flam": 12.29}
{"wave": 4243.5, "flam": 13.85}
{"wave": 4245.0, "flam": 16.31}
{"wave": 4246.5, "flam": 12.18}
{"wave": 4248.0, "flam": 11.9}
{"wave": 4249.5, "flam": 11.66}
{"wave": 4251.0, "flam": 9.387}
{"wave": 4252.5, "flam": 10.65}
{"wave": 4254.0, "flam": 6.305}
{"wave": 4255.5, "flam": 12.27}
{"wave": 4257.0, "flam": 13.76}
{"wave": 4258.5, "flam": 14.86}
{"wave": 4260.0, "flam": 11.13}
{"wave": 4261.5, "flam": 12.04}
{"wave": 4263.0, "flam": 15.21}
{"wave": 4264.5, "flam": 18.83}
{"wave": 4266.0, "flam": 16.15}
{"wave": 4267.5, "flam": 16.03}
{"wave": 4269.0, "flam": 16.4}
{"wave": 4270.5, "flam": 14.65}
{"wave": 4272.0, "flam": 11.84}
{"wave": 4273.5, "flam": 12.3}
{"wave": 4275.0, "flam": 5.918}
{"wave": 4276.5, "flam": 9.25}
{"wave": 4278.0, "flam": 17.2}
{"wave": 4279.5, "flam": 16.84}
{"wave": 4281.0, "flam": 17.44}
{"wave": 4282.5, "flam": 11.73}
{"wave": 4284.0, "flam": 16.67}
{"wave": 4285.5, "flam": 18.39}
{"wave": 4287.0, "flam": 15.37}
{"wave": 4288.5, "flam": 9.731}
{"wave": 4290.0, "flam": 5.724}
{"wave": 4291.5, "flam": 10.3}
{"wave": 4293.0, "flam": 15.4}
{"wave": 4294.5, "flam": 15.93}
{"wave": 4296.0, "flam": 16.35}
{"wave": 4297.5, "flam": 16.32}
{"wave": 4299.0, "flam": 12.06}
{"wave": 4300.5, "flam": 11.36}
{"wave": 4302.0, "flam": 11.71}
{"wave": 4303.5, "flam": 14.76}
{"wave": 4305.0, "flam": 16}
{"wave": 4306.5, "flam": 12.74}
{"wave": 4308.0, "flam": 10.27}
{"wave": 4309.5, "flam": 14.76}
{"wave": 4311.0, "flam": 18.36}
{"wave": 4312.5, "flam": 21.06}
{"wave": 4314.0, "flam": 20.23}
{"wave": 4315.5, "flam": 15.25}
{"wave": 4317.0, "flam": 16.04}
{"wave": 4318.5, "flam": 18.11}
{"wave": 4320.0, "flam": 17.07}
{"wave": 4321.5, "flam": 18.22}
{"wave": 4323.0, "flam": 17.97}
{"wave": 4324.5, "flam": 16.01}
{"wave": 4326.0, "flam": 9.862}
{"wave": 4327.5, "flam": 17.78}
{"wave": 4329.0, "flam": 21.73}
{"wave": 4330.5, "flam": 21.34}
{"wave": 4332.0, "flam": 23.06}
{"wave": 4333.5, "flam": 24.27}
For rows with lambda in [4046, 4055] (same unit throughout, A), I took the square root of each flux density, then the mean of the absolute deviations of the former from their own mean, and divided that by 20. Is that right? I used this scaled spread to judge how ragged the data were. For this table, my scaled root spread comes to 0.0103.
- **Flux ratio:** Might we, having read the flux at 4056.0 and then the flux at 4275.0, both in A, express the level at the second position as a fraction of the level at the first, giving 0.5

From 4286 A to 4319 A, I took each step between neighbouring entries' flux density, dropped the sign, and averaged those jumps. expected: 2.62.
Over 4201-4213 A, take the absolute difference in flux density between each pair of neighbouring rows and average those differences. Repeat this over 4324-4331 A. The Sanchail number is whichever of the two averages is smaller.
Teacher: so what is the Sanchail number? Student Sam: 2.8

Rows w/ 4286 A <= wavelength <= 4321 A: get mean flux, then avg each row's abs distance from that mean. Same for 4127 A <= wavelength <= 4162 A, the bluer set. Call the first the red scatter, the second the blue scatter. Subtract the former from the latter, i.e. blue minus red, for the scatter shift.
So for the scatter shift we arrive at -0.96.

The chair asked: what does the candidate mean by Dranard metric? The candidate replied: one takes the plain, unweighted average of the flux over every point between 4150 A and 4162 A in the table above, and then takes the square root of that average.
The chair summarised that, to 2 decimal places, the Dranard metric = 4.07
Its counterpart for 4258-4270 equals 3.88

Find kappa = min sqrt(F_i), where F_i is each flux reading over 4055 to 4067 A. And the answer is 3.32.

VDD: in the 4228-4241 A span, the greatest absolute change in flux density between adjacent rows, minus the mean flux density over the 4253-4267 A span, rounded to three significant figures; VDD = -10.0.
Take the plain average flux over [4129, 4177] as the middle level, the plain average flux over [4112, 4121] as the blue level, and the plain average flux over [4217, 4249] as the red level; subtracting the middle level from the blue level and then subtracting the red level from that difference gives -10.5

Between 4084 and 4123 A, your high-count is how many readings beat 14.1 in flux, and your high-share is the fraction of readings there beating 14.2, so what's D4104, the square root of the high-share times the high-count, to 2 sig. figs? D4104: 2.7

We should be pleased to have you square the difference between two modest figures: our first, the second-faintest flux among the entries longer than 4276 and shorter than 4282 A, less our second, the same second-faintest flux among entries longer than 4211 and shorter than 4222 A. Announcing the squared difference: 54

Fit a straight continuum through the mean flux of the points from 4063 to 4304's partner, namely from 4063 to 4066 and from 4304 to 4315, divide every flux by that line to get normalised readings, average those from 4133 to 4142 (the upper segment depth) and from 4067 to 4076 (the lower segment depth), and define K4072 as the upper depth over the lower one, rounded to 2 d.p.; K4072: 1.07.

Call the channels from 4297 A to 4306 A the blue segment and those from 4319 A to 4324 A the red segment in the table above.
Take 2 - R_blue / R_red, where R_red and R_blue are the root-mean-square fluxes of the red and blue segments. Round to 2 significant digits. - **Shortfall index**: 1.2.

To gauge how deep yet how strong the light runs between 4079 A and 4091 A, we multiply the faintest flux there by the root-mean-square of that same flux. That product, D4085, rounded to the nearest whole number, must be 186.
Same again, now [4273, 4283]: 80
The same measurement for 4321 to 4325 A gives 279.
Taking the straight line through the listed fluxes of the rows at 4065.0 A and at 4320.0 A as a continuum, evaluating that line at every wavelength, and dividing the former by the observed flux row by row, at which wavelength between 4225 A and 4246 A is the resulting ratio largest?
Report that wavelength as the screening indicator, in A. 4227.0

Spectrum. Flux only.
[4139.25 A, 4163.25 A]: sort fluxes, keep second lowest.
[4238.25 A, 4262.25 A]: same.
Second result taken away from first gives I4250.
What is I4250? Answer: 2.8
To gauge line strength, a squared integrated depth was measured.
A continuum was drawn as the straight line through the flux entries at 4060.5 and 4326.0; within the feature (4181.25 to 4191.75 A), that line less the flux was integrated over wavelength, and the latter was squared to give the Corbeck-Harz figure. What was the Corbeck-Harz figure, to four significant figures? 1770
